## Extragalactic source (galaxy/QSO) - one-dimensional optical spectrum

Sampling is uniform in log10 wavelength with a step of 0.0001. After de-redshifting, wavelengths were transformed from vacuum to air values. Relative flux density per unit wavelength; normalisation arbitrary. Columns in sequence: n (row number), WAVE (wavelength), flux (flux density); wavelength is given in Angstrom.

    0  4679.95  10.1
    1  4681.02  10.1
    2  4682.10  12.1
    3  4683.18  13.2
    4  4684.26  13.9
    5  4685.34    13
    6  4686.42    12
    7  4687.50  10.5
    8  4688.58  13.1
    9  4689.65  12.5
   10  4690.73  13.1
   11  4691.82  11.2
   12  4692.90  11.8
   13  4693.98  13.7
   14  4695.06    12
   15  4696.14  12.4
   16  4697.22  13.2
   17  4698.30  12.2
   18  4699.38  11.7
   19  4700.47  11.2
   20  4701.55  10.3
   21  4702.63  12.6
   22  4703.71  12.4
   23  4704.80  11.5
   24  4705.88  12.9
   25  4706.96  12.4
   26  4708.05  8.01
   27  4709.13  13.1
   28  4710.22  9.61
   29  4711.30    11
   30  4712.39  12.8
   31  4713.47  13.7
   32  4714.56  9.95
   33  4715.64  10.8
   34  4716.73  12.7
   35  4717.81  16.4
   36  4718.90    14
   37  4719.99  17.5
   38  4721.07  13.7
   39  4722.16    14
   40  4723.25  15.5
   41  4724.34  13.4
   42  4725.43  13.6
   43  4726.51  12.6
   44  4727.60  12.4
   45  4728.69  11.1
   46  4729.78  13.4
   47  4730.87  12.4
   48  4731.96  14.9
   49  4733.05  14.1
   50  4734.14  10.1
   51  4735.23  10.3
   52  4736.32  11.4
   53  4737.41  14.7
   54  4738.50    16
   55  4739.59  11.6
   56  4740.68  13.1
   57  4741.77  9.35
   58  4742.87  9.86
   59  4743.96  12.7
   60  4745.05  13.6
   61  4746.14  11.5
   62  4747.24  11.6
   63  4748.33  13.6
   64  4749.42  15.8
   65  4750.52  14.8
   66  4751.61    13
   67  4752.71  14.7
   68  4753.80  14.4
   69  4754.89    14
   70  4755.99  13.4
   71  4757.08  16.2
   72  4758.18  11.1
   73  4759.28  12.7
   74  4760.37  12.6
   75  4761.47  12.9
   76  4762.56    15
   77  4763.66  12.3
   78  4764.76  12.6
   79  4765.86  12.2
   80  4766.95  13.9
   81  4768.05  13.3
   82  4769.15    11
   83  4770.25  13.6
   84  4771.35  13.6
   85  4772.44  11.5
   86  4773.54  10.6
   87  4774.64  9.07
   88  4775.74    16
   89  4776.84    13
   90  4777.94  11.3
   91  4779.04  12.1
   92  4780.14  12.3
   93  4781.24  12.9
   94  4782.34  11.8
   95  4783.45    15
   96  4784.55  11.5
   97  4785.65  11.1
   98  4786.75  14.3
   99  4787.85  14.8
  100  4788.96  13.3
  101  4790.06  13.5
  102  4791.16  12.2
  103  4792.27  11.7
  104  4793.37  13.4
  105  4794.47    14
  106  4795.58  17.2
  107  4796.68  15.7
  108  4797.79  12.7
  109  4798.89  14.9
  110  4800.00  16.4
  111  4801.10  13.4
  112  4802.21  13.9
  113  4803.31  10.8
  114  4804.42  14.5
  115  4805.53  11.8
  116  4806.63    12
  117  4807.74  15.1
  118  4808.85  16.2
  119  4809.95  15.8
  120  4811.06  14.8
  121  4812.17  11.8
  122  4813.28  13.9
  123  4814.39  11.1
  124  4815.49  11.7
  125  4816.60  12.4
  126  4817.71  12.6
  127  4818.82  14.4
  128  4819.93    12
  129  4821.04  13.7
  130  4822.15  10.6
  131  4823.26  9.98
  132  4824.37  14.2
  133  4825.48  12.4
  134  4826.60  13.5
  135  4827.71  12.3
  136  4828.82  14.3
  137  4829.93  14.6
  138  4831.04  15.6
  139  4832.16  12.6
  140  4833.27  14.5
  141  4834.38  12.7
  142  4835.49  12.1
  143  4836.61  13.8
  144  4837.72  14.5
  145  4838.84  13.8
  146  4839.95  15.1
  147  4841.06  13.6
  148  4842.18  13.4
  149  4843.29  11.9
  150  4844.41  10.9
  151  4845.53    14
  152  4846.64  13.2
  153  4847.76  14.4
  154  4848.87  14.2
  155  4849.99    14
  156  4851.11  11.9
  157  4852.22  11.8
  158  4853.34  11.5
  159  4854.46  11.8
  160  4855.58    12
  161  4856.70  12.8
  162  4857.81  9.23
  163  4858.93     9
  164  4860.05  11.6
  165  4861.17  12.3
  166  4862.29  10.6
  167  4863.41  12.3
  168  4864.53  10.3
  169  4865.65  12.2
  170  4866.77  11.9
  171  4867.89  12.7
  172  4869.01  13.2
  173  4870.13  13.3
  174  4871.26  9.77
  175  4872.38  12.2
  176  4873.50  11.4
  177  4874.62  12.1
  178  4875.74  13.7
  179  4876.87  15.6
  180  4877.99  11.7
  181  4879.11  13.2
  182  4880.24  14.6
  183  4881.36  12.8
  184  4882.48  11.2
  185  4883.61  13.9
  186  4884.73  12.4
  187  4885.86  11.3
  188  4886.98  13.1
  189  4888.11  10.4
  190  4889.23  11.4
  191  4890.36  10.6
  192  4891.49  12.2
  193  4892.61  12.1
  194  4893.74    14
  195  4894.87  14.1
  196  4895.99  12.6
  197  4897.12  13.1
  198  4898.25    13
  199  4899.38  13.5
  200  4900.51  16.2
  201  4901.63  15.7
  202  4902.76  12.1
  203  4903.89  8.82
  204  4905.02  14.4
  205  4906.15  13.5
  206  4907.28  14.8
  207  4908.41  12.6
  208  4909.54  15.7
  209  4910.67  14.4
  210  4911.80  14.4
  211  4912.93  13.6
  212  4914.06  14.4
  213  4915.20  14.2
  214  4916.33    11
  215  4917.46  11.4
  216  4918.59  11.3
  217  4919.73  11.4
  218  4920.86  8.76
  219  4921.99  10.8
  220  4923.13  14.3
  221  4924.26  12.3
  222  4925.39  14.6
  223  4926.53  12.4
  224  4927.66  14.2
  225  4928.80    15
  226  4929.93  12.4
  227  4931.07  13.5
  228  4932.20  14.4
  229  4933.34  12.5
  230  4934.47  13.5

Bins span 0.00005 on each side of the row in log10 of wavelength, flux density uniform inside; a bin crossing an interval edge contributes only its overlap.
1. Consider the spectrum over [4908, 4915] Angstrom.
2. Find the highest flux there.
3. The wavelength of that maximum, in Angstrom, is 4909.54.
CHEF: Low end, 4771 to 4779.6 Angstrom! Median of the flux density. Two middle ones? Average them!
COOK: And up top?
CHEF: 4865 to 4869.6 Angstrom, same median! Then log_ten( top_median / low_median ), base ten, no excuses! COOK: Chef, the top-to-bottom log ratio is 0.023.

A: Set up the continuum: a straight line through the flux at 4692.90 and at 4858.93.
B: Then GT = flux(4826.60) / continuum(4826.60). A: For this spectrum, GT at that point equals 1.4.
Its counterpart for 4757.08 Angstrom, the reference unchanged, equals 1.5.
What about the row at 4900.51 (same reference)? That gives 2.0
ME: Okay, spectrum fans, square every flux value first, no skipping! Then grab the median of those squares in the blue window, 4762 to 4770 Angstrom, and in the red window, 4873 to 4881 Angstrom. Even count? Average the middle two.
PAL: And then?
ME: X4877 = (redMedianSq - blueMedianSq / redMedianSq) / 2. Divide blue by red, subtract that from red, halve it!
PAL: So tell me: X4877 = 87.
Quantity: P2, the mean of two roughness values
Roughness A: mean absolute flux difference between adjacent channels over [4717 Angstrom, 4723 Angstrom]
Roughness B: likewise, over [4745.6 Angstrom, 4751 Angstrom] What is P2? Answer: 1.9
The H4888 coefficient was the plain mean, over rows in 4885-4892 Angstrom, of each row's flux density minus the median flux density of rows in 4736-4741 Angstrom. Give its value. -1.6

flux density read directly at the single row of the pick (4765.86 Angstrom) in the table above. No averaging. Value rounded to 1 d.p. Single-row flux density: 12.2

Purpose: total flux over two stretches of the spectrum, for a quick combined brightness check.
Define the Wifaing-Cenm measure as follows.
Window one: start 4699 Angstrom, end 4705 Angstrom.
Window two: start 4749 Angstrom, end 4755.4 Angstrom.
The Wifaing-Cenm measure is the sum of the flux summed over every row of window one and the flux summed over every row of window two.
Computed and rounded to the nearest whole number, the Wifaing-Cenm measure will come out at 156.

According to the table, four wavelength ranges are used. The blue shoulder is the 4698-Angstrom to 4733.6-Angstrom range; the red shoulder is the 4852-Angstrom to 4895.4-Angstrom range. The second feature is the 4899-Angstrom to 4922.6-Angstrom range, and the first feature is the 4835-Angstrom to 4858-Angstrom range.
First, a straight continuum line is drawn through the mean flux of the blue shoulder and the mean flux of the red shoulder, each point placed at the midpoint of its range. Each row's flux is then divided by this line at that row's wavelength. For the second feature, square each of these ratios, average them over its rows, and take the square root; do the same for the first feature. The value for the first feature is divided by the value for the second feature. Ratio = 0.964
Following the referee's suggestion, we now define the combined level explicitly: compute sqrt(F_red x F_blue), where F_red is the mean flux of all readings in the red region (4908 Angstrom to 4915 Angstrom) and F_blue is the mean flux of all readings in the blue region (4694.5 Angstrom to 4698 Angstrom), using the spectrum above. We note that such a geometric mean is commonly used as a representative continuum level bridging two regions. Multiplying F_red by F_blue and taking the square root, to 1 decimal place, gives 13.3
